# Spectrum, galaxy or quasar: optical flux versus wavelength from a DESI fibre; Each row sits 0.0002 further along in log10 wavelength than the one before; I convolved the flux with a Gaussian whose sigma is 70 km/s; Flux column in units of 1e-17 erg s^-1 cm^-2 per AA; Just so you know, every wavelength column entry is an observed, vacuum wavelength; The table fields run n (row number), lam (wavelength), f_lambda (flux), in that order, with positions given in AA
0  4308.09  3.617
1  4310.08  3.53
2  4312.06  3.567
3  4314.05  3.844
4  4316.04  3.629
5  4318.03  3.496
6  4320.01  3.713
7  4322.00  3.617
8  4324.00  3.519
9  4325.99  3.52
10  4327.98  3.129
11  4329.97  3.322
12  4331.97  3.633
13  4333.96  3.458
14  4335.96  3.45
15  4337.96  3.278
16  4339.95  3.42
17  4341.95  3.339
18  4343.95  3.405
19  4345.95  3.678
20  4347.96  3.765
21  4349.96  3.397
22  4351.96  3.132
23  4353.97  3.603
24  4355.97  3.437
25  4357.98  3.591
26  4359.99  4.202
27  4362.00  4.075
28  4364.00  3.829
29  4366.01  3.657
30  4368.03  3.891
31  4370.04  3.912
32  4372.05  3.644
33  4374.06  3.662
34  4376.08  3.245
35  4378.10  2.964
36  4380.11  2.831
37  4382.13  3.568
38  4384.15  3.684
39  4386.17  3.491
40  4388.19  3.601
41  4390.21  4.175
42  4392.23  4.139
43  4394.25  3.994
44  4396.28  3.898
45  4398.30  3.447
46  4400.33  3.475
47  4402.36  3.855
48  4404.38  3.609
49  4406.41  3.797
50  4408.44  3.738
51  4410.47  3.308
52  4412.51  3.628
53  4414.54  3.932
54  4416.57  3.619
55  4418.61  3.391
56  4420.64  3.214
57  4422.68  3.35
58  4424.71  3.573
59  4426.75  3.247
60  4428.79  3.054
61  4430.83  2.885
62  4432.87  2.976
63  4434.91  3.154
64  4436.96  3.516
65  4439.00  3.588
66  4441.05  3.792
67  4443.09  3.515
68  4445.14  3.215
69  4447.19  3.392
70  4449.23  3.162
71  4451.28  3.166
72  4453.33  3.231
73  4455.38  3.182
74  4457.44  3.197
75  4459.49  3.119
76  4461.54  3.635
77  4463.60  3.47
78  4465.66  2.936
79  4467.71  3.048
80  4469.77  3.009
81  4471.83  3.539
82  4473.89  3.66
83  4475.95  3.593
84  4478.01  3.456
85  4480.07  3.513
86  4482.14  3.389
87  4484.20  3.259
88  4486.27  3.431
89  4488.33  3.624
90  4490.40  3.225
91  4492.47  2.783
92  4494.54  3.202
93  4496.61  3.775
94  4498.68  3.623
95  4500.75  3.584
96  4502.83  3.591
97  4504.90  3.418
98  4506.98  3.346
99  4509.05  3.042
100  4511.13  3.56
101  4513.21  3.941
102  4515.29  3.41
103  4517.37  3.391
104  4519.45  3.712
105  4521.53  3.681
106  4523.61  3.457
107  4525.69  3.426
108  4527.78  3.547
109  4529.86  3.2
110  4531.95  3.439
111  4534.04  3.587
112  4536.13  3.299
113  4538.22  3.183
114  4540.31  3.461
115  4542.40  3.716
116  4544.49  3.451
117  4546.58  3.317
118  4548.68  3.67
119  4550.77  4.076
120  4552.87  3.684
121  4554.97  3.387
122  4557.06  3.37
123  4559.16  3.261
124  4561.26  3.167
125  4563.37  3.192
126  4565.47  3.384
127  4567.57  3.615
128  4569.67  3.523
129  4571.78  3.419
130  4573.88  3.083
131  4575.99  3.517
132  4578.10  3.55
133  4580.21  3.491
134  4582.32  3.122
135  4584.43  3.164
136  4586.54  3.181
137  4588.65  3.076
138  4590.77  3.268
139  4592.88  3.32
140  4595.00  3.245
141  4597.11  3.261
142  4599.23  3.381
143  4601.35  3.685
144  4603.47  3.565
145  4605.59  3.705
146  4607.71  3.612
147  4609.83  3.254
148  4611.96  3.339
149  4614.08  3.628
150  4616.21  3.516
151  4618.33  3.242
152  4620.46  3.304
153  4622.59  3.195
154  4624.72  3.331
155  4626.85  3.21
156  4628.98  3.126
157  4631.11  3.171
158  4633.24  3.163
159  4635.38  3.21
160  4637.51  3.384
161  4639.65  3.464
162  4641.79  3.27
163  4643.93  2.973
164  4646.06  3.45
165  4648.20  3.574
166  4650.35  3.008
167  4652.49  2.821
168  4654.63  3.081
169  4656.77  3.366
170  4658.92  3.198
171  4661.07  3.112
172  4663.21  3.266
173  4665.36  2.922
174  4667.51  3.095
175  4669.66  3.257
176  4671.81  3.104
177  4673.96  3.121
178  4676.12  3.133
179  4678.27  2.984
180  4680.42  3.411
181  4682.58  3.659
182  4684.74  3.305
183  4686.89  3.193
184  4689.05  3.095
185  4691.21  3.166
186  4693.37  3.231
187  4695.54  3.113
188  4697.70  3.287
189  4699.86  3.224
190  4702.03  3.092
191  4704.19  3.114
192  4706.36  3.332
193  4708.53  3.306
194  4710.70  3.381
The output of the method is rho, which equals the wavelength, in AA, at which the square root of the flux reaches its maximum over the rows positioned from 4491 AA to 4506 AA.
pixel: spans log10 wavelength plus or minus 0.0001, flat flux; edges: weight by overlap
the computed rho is 4496.61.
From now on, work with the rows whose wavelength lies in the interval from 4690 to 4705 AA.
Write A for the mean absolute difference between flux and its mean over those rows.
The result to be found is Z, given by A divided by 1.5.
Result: 0.041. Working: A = 0.06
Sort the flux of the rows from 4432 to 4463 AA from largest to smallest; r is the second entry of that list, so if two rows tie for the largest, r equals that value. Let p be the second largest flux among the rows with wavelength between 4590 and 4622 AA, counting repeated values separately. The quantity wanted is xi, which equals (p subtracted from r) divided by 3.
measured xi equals -0.02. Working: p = 3.685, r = 3.635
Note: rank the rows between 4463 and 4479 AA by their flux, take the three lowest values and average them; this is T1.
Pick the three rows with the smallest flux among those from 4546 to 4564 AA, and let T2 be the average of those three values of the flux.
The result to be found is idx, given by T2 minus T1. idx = 0.21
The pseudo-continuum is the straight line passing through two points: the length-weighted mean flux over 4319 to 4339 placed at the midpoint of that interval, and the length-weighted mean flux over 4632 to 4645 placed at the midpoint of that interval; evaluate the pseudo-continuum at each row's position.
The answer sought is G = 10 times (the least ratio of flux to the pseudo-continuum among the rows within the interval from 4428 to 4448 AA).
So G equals 8.5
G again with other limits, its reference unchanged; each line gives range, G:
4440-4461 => 9.2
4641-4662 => 8.7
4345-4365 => 9.1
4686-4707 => 9.6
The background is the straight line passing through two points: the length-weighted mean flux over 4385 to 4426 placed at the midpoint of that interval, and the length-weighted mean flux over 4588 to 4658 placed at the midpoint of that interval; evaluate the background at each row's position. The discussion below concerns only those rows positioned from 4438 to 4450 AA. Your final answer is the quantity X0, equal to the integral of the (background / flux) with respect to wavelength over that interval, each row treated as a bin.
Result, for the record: 13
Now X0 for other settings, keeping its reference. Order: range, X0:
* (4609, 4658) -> 50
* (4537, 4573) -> 36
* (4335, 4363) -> 30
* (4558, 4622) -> 64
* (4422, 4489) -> 72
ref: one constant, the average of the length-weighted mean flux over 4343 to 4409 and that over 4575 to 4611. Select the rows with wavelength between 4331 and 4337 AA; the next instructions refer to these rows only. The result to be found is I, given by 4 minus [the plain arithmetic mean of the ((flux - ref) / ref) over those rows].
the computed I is 4.00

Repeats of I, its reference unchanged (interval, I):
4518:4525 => 3.97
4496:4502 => 3.96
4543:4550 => 4.01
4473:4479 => 3.98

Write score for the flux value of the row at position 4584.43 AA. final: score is 3.164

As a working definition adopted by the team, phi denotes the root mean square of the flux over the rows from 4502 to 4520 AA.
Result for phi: 3.50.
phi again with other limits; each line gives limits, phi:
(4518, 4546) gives 3.48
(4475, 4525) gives 3.47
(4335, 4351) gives 3.47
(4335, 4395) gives 3.62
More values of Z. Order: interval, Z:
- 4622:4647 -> 0.075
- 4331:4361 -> 0.121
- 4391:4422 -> 0.148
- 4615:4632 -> 0.061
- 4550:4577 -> 0.126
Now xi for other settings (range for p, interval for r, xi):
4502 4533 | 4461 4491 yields -0.03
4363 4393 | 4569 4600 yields -0.21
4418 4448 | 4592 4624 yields 0.03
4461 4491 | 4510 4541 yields 0.03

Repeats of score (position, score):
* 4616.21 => 3.516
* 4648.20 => 3.574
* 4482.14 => 3.389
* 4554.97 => 3.387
